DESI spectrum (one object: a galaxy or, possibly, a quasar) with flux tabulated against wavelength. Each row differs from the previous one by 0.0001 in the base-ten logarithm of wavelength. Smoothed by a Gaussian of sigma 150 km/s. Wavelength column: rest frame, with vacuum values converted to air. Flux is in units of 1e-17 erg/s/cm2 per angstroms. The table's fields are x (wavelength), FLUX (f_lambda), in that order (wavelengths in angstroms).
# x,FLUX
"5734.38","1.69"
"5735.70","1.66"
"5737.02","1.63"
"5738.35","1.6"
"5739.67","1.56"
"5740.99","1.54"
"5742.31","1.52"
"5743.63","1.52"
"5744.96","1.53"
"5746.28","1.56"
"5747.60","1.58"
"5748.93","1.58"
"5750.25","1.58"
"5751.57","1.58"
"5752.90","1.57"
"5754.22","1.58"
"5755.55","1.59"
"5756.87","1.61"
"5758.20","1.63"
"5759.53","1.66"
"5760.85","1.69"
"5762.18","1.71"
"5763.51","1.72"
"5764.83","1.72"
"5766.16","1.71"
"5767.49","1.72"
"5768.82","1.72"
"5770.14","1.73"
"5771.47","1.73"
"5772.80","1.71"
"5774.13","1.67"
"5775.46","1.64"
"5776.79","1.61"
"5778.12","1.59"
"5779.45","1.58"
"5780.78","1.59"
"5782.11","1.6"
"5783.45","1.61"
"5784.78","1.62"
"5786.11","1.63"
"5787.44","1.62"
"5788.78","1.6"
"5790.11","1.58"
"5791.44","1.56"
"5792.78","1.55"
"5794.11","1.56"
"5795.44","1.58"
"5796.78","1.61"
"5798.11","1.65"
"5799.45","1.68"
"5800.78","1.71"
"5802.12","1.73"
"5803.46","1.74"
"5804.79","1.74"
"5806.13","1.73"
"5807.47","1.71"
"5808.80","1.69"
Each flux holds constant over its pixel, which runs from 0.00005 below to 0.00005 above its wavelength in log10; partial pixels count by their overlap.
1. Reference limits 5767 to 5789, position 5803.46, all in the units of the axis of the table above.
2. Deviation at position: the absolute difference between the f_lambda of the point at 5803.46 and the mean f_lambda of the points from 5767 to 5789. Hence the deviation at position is 0.095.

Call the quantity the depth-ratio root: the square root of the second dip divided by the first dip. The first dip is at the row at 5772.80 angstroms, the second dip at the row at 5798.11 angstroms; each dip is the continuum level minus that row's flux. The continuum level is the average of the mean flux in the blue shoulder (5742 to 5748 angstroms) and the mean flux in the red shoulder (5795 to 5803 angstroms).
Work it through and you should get 0.67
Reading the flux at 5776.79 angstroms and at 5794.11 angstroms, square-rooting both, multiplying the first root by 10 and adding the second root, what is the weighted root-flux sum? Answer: 13.9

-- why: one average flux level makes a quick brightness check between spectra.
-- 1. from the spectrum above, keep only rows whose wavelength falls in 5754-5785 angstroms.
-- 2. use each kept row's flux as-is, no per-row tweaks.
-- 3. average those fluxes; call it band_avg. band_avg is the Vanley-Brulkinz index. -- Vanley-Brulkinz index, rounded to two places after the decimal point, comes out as 1.66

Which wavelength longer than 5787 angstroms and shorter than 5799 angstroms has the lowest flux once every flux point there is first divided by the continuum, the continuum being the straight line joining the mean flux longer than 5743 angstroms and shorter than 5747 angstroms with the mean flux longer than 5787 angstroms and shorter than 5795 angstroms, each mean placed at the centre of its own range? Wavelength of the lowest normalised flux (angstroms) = 5792.78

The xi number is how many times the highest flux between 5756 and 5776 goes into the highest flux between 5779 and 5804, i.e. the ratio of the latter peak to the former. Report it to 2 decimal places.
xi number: 1.01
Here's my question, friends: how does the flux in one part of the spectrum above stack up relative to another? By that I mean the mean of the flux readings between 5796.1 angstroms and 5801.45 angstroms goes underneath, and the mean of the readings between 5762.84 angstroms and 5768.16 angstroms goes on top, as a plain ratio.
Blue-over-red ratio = 1.03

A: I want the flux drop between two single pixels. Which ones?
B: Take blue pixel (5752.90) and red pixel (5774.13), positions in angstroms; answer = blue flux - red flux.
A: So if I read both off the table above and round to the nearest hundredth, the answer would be -0.10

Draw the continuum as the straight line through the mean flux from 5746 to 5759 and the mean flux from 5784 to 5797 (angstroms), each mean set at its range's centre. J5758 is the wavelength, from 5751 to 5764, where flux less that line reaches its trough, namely 5752.90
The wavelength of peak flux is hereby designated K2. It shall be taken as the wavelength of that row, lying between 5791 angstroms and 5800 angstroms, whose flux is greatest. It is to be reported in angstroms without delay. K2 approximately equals 5799.45 angstroms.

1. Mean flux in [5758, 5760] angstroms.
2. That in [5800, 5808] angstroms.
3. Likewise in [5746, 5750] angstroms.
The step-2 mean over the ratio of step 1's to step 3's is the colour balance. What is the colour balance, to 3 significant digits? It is 1.65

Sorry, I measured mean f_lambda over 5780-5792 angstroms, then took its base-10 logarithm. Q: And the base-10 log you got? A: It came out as 0.204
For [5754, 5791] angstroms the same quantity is 0.217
